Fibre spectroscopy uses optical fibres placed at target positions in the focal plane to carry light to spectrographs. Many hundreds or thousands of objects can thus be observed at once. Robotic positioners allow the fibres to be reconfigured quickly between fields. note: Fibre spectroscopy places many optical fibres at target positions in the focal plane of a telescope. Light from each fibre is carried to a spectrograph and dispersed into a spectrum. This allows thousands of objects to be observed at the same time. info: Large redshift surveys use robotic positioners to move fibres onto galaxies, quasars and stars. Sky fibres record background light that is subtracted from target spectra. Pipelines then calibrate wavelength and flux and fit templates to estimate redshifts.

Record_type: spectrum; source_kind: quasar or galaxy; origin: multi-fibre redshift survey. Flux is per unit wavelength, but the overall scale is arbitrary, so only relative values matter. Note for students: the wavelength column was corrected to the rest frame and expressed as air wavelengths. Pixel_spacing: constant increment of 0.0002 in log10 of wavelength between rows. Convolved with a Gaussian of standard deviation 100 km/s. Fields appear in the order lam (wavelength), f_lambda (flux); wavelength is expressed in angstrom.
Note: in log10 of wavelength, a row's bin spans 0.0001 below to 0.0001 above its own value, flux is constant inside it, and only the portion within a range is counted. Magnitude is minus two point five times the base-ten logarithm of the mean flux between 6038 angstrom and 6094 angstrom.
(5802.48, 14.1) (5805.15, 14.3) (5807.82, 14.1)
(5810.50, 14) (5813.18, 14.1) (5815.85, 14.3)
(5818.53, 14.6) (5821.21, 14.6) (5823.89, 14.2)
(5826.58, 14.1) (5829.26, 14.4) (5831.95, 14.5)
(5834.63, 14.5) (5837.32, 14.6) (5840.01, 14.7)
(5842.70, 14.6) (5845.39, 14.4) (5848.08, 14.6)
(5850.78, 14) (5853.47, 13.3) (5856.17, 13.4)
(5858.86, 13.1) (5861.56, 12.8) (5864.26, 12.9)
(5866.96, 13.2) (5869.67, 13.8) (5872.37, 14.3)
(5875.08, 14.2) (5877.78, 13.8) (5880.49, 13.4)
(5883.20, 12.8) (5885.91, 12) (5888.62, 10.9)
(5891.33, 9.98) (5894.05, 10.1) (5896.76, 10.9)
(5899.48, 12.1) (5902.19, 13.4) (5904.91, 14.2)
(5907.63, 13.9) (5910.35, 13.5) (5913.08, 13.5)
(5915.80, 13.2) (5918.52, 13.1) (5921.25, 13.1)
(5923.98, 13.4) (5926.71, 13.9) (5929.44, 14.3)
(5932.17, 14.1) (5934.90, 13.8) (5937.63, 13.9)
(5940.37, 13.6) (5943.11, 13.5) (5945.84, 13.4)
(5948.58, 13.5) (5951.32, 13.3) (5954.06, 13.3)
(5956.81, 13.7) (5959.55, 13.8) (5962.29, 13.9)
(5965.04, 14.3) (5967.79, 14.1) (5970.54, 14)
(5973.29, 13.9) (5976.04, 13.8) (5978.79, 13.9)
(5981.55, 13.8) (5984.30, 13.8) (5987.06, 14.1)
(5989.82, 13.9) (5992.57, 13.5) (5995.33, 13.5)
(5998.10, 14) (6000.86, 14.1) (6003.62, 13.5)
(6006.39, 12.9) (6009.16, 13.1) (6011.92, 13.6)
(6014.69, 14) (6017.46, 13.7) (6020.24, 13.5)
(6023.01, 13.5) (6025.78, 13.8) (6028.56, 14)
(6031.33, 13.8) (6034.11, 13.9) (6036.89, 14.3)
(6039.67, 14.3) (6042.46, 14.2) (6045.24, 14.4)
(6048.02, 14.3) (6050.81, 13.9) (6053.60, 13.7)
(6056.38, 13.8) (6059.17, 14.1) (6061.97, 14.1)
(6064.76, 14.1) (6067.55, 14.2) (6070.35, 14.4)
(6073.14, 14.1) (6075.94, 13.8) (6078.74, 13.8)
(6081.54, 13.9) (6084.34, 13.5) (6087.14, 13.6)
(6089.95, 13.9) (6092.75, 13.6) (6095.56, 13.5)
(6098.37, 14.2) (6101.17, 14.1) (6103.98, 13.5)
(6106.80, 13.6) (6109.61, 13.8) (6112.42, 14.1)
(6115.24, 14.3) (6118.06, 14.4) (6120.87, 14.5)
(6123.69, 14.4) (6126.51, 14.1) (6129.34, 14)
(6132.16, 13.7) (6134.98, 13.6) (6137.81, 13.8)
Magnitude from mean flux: -2.86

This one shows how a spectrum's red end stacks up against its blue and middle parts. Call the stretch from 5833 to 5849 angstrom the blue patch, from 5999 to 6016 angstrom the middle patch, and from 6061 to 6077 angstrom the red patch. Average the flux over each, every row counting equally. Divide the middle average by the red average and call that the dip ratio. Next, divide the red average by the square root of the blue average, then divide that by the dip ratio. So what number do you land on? 3.86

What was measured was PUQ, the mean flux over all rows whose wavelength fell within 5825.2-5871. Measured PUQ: 13.9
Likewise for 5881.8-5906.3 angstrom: 11.8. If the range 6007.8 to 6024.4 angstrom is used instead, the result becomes 13.6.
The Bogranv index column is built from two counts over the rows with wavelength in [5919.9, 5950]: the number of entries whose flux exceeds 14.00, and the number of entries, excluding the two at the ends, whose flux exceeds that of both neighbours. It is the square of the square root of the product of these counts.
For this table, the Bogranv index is 4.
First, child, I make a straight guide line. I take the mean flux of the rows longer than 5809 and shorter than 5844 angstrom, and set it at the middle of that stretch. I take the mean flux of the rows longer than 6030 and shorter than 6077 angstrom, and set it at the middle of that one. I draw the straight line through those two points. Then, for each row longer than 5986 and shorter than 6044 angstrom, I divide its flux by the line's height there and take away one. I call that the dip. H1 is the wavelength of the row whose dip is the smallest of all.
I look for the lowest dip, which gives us 6006.39 angstrom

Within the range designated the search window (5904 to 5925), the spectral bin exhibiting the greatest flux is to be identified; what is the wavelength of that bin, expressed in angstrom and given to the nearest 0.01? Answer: 5904.91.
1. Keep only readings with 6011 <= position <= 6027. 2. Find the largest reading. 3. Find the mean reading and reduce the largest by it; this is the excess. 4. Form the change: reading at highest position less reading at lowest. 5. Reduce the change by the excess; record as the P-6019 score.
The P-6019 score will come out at -0.12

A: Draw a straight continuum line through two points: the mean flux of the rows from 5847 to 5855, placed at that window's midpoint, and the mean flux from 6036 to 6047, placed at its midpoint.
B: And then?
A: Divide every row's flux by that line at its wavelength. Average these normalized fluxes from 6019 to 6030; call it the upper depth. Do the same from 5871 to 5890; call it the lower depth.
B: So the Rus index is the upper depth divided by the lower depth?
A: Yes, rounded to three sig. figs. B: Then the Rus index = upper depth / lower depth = 1.03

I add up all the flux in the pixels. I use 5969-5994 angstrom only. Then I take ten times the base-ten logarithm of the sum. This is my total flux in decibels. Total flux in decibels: 20.96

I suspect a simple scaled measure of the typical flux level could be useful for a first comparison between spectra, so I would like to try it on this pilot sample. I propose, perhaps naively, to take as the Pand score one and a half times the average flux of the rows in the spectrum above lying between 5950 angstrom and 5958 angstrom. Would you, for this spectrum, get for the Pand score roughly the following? 20.1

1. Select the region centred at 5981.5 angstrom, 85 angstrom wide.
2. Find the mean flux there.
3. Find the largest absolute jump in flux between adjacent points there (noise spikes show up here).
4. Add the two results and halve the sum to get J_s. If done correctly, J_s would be 7.15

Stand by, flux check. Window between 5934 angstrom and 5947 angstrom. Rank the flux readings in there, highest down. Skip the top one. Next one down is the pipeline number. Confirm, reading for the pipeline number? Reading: 13.8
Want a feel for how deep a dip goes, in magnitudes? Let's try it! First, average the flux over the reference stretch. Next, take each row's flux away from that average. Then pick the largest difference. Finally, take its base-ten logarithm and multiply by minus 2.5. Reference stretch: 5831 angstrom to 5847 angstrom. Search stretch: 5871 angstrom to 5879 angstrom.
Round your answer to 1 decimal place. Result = 0.3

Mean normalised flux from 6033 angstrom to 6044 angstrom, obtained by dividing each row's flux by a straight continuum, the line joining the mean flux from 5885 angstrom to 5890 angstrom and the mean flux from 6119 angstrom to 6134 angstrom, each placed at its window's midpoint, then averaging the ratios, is 1.08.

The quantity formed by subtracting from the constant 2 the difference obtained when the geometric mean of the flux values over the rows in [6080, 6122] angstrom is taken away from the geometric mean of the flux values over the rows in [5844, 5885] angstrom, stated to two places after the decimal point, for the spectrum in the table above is 2.31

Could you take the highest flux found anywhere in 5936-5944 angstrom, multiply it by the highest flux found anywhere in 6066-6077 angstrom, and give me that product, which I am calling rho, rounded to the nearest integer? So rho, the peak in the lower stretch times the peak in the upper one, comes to 200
